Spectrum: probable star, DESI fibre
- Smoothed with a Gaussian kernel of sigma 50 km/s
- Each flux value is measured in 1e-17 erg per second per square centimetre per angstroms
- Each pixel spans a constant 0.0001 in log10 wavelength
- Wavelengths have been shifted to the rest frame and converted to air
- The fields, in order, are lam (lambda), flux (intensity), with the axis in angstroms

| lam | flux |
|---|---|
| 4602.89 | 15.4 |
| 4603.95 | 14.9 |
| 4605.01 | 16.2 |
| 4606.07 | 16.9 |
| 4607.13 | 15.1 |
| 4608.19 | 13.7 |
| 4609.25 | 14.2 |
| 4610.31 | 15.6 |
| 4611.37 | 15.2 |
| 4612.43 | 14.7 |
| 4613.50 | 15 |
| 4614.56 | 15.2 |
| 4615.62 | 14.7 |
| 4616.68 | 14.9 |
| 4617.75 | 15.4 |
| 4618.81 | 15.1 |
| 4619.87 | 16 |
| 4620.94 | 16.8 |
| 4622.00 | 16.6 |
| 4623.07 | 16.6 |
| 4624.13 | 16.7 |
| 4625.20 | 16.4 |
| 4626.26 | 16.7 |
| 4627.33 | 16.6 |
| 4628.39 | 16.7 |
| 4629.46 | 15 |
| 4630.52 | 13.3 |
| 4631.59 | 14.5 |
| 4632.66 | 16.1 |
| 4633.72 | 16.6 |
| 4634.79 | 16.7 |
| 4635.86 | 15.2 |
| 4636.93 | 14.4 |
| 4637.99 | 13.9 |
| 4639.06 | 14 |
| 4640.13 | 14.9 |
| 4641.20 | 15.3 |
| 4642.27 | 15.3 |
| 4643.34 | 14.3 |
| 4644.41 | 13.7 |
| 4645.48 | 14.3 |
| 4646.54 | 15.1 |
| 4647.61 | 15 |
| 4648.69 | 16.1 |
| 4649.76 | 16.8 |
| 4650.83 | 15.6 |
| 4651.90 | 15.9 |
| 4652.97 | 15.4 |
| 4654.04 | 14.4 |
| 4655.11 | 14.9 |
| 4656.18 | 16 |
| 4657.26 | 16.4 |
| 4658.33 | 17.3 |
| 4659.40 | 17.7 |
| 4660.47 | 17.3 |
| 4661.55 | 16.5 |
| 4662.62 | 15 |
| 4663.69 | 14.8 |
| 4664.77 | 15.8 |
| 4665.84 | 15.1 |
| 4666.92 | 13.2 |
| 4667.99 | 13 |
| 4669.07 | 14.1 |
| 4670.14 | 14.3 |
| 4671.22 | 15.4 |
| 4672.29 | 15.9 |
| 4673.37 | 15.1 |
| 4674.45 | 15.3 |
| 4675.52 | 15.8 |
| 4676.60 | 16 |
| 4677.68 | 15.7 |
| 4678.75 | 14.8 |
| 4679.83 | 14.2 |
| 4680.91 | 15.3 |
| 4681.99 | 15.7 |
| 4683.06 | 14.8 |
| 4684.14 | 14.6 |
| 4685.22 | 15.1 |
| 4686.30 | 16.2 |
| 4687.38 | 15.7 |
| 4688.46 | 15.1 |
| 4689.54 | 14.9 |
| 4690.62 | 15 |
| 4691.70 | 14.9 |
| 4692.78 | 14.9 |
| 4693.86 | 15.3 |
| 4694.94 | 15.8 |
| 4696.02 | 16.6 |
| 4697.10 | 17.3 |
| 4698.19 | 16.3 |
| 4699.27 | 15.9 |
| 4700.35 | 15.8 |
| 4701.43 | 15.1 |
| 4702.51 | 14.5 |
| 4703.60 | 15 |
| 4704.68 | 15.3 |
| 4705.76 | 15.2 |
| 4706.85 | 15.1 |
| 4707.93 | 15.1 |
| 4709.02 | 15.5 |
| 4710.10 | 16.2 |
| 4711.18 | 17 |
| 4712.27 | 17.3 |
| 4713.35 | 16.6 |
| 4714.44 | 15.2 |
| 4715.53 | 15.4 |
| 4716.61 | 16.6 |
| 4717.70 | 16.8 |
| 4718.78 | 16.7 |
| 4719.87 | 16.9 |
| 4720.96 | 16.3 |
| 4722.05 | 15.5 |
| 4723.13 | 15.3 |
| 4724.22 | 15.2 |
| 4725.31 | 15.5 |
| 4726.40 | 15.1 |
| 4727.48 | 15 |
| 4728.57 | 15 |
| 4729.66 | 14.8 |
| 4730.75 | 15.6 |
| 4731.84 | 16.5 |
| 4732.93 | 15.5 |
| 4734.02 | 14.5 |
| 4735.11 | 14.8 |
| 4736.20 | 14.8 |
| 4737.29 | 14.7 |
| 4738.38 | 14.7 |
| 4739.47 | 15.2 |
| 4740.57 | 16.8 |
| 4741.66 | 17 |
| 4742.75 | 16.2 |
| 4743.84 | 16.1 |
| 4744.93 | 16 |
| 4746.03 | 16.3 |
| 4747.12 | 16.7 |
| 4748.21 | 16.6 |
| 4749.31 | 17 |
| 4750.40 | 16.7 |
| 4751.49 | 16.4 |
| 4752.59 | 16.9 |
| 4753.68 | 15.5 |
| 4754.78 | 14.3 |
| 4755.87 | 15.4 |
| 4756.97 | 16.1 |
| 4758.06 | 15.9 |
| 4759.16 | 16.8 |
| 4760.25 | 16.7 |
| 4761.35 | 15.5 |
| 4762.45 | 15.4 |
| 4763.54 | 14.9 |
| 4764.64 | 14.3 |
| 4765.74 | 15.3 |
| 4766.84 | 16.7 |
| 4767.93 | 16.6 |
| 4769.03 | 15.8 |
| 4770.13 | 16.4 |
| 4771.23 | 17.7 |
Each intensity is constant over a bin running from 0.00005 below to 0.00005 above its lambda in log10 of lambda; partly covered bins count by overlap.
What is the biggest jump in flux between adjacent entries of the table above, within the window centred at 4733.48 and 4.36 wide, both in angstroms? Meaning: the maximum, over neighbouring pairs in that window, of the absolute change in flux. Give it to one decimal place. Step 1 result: 1.0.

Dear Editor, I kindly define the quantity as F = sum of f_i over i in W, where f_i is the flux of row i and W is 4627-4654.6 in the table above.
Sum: 395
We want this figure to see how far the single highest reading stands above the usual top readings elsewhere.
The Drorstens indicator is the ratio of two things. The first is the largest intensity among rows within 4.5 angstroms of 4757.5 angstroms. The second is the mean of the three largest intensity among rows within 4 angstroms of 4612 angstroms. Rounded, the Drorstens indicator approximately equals 1.10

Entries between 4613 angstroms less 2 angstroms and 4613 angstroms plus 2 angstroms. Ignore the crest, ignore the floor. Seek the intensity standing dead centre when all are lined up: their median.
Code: 15.1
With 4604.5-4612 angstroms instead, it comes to 15.2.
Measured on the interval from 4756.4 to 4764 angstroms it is 15.9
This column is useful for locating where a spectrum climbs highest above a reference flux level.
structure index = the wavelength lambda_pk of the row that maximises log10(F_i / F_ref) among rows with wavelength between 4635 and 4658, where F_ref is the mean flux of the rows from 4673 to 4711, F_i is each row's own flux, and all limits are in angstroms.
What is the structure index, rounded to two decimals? 4649.76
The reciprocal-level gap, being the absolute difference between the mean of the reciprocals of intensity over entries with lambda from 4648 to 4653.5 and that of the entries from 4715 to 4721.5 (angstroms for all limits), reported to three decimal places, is 0.002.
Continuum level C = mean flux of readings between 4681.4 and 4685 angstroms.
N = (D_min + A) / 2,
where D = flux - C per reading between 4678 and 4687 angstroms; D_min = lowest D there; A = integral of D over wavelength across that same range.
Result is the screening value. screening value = -0.2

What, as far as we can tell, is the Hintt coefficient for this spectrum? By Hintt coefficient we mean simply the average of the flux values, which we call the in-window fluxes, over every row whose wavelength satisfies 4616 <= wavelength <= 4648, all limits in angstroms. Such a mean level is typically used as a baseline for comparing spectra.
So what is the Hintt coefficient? 15.40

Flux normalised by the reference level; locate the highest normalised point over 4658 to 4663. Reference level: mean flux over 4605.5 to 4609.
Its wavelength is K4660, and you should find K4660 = 4659.40 angstroms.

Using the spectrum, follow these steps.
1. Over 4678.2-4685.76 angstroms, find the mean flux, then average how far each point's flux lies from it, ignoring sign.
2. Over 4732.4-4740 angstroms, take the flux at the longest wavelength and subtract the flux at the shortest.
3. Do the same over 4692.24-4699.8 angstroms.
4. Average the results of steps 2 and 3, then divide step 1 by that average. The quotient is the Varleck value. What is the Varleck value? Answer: 1.1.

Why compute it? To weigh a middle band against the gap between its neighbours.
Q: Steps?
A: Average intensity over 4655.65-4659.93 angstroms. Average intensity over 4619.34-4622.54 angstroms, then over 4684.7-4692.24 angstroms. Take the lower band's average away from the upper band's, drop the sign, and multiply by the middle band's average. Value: 20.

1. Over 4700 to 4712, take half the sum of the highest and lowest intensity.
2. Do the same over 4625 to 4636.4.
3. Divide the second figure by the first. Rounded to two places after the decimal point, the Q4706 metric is 0.95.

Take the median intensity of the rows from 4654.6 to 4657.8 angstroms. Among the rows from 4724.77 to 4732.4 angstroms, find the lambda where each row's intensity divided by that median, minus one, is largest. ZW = 4731.84 angstroms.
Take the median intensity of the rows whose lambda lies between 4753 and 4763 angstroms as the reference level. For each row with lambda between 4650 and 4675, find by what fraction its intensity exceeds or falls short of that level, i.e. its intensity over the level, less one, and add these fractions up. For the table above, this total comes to -0.14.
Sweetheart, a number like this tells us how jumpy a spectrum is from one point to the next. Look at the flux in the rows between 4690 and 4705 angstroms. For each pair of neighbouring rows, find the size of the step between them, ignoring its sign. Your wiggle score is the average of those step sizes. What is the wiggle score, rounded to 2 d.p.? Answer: 0.47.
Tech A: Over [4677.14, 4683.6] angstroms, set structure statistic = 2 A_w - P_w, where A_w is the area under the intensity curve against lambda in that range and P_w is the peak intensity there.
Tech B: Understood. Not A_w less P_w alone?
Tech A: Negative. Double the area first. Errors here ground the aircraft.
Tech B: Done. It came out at 179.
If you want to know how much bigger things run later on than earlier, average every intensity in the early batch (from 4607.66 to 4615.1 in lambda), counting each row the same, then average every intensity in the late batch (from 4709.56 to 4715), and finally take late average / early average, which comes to 1.11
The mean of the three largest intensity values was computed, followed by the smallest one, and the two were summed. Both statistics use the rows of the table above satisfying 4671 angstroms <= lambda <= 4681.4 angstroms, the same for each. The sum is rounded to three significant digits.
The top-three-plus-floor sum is 30.1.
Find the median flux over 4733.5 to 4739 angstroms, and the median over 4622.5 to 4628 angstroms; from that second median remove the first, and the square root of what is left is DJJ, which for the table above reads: 1.4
